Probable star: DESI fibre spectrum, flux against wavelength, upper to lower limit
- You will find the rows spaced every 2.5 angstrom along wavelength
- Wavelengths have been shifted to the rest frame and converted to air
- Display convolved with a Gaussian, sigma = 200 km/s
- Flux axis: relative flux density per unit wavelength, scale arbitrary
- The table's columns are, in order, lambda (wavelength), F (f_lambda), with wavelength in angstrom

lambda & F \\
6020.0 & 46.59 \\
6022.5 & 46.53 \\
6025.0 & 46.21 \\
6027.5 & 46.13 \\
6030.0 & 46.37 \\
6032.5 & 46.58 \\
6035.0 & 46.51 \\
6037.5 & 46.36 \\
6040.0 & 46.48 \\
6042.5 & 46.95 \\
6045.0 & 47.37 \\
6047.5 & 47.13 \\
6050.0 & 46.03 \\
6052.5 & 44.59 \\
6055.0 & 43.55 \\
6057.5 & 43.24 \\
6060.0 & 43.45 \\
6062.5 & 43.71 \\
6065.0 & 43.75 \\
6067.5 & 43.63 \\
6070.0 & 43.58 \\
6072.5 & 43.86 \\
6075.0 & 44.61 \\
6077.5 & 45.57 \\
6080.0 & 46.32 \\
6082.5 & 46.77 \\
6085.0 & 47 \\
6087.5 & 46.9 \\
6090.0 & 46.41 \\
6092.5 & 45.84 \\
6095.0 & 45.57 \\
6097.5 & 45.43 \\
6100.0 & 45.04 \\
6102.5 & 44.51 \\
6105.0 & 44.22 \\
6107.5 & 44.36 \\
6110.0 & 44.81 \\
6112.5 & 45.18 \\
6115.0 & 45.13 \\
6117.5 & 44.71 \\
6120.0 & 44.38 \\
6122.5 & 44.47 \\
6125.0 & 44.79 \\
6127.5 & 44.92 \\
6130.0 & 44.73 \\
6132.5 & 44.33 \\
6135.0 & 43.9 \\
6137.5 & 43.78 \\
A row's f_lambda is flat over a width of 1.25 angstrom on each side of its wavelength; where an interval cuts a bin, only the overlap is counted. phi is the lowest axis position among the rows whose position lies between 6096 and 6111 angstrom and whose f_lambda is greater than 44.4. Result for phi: 6097.5 angstrom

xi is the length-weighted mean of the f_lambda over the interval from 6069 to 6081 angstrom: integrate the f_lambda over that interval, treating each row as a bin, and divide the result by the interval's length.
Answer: 44.8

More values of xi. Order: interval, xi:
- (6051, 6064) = 43.8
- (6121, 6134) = 44.6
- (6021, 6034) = 46.4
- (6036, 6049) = 46.8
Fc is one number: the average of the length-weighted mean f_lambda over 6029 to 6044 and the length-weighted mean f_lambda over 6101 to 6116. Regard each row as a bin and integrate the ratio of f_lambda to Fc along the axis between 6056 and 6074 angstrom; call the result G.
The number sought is 17.2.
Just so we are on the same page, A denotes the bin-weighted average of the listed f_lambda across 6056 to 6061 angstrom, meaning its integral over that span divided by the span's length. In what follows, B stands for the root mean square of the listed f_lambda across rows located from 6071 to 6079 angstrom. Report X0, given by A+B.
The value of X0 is 88.0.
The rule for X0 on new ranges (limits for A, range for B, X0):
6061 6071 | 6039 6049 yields 90.6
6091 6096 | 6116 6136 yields 90.3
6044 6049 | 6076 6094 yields 93.6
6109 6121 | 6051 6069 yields 88.6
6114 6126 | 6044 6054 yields 91.0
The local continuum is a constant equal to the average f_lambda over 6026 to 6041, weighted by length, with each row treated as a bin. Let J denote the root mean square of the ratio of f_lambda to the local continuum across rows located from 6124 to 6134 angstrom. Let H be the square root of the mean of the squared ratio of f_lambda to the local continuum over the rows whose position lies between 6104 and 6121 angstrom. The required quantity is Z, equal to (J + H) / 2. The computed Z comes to 0.96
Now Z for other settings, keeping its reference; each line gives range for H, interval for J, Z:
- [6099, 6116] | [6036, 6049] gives 0.99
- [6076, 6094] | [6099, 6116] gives 0.98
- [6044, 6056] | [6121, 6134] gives 0.97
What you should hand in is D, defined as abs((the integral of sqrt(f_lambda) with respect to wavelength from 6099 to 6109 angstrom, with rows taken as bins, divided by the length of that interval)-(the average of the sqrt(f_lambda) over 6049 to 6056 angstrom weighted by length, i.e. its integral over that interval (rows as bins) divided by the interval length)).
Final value 0.01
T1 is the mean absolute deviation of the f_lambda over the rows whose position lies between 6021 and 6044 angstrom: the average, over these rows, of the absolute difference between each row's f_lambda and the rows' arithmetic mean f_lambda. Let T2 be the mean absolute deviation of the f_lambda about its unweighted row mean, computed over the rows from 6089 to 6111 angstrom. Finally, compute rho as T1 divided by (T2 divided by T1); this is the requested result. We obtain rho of 0.0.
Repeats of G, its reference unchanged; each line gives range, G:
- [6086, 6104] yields 18.0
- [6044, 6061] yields 16.8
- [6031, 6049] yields 18.4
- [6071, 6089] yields 18.1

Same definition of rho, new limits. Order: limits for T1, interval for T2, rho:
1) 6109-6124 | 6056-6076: 0.3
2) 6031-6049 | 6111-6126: 0.4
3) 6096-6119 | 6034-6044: 0.6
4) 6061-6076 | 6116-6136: 0.2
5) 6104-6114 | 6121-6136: 0.4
